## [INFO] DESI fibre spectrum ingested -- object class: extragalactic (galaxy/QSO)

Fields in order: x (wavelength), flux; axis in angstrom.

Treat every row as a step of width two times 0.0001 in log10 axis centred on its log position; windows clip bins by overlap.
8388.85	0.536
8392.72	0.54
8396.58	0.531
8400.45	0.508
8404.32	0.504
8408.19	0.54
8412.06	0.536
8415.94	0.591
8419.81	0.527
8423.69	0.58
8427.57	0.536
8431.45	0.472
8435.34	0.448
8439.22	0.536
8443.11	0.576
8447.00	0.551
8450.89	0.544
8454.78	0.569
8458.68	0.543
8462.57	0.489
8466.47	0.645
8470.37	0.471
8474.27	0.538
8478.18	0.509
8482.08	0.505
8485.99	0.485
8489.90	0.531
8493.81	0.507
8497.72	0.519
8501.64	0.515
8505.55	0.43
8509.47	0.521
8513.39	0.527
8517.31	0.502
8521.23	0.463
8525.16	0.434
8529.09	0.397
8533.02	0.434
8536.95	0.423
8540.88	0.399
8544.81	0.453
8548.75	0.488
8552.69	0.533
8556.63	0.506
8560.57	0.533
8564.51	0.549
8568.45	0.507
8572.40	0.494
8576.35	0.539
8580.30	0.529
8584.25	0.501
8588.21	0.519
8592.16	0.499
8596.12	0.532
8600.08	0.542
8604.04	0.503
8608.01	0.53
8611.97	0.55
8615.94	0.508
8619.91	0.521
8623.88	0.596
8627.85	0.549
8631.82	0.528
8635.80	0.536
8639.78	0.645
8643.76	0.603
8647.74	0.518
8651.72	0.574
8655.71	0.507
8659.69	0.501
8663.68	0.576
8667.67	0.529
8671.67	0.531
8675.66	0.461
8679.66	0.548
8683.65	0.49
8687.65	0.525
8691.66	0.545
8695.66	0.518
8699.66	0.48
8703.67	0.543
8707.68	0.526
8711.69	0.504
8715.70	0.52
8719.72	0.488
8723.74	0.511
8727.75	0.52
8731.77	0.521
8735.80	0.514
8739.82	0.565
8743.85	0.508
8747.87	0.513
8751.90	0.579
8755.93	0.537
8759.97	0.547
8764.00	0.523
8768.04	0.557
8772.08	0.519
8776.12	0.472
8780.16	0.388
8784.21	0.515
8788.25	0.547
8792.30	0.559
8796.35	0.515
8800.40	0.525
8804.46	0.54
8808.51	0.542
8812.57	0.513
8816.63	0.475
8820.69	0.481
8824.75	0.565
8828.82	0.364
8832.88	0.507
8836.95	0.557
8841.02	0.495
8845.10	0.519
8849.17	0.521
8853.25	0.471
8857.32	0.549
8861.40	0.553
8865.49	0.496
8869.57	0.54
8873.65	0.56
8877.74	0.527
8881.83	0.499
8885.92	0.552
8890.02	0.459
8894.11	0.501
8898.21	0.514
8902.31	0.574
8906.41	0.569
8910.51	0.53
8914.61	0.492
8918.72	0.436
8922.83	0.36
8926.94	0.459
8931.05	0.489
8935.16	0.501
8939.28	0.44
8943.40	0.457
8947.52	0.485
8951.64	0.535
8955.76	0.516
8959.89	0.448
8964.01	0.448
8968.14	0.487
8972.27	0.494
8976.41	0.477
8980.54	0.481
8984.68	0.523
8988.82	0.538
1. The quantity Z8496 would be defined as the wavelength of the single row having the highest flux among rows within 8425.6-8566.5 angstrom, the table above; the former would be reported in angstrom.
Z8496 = 8466.47 angstrom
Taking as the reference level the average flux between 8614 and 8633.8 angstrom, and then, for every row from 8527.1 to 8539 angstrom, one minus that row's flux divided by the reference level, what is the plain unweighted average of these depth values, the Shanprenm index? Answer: 0.23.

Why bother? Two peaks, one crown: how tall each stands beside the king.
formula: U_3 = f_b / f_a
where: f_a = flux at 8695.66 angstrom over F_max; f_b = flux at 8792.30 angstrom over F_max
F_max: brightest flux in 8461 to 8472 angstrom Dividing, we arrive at 1.08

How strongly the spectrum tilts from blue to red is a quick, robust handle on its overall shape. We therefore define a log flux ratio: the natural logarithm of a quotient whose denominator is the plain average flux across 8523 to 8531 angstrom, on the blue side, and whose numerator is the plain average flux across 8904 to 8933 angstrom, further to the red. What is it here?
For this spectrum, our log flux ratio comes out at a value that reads 0.14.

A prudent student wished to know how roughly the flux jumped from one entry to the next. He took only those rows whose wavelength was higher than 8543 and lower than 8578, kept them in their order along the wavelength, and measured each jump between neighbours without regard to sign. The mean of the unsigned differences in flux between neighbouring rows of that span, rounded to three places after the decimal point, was 0.031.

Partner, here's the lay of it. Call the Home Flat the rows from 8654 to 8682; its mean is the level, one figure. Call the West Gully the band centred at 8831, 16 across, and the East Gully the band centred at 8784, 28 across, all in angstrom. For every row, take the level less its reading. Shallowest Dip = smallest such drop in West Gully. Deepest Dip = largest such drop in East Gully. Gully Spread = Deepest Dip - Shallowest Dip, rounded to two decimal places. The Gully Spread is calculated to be 0.18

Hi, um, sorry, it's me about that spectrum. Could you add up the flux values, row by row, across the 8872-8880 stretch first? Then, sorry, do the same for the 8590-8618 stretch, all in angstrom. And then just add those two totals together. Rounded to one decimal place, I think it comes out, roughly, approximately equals 4.8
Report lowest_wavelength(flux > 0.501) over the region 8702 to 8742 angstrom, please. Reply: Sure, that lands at 8703.67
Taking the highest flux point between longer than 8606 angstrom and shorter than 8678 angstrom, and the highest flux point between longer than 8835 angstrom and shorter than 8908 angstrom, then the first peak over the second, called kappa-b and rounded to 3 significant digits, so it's 1.12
